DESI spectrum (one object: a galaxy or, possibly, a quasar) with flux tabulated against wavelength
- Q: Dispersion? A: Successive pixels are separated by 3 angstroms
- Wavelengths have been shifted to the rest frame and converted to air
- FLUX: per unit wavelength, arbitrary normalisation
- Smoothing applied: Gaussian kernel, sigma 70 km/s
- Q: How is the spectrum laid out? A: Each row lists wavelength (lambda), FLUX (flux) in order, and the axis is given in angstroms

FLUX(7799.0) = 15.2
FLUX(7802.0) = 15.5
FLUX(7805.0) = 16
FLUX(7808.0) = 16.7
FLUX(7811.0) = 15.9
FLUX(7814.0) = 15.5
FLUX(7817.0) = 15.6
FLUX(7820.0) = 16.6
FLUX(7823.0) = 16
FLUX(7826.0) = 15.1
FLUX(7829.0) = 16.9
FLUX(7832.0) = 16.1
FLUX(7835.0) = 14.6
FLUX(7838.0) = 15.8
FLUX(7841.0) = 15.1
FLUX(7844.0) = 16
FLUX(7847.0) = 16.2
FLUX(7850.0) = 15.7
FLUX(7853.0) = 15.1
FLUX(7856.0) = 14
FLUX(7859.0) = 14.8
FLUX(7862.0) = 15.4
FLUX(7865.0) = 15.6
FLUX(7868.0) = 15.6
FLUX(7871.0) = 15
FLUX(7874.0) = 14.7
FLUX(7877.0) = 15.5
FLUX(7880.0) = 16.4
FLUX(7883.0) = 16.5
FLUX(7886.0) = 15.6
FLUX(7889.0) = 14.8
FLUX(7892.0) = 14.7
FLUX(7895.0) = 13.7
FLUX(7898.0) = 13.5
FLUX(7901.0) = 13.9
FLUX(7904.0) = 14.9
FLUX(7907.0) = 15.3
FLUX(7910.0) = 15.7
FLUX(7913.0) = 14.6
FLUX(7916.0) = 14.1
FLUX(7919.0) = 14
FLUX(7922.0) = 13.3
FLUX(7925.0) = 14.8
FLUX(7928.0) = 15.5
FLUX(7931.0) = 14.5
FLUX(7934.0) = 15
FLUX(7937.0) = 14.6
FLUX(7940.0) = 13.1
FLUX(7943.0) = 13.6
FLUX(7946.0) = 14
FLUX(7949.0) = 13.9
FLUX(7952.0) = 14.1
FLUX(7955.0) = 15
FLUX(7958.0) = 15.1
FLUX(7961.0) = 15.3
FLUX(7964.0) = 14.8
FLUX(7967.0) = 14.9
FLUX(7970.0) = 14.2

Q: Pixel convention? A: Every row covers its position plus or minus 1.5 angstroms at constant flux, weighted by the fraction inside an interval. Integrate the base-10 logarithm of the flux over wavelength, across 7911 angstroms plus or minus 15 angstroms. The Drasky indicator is 35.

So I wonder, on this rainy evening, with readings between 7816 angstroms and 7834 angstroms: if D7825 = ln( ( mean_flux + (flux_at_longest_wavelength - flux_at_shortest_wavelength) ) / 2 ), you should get 2.11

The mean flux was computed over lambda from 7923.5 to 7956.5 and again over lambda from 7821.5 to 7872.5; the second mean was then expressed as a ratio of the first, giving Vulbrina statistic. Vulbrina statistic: 1.08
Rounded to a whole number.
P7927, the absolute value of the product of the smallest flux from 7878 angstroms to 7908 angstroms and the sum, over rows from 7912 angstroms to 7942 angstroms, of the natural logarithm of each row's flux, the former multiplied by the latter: 359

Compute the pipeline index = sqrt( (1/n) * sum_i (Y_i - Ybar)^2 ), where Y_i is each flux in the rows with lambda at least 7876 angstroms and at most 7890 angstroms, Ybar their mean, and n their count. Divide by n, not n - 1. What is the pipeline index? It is 0.63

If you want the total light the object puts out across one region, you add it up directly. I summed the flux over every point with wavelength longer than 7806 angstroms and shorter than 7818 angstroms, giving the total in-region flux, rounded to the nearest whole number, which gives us 64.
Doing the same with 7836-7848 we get 63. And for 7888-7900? 57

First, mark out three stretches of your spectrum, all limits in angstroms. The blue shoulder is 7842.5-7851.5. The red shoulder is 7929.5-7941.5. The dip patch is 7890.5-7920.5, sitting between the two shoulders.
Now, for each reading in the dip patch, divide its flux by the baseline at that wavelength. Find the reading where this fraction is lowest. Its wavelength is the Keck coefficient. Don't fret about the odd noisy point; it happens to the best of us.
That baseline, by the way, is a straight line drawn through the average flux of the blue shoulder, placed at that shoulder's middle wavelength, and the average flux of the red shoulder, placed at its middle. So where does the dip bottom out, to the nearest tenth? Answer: 7898.0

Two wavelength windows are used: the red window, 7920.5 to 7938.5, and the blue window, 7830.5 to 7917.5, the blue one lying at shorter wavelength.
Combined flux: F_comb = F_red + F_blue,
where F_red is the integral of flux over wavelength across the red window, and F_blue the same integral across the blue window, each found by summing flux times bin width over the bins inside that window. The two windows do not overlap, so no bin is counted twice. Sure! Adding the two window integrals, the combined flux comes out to 1580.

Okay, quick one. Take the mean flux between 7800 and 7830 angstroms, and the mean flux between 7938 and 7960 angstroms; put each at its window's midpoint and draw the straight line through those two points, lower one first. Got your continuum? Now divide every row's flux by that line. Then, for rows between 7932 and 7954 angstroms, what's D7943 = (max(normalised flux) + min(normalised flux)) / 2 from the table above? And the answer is 0.98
